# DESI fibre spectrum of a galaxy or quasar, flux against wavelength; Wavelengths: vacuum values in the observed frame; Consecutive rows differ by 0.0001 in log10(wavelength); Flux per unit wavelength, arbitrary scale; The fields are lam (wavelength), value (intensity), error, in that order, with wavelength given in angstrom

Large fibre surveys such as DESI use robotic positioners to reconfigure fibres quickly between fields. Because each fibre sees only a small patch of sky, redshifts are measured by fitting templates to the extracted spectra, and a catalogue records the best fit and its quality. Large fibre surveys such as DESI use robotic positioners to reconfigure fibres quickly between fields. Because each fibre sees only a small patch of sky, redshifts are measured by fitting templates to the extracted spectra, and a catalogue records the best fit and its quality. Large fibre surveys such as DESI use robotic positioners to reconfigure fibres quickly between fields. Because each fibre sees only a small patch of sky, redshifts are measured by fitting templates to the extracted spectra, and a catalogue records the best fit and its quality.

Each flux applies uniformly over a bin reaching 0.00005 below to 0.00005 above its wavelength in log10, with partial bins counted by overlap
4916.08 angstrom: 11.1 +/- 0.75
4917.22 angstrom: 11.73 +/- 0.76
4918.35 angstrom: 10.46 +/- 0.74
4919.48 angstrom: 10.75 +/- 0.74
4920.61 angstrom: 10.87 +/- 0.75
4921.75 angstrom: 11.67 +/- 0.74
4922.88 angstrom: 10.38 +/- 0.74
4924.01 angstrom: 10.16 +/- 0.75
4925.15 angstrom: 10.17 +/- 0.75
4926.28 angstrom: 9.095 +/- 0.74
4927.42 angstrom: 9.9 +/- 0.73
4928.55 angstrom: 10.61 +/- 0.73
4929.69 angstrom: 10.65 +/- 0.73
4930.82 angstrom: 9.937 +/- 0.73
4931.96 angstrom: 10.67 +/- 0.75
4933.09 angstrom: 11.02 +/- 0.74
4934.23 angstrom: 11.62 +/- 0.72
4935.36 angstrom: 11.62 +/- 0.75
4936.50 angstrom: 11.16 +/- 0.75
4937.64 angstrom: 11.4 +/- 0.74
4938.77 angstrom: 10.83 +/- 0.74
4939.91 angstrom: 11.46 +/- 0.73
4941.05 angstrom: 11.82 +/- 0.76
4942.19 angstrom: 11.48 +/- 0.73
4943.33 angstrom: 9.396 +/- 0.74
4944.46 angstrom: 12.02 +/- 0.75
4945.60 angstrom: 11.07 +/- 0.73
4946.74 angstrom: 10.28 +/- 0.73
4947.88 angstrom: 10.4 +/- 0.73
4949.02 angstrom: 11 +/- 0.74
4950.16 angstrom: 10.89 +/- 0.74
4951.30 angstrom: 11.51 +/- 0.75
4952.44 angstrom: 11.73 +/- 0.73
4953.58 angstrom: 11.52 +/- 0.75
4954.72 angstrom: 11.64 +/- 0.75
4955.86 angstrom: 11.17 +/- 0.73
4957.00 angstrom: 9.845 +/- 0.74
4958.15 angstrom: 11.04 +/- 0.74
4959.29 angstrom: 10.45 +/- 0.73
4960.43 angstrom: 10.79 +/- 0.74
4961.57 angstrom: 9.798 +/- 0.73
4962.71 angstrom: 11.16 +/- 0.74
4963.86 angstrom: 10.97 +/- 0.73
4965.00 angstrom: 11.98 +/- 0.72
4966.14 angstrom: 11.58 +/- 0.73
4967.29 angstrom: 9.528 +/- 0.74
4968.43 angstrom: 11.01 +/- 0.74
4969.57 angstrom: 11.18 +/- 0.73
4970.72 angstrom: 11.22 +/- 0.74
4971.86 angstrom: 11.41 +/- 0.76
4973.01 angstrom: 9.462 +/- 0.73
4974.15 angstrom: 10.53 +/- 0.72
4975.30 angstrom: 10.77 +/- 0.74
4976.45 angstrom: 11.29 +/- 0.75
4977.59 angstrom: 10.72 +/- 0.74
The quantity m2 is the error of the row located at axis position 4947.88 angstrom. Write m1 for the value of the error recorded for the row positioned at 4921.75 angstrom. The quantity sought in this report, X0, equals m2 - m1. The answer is -0.010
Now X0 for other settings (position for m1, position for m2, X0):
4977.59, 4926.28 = 0.000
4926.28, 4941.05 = 0.020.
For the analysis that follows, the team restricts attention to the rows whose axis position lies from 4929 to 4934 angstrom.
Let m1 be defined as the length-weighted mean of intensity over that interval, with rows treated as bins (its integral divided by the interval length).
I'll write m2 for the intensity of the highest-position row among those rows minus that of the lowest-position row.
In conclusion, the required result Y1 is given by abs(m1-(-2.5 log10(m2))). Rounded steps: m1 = 10.6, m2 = 0.37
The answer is 9.6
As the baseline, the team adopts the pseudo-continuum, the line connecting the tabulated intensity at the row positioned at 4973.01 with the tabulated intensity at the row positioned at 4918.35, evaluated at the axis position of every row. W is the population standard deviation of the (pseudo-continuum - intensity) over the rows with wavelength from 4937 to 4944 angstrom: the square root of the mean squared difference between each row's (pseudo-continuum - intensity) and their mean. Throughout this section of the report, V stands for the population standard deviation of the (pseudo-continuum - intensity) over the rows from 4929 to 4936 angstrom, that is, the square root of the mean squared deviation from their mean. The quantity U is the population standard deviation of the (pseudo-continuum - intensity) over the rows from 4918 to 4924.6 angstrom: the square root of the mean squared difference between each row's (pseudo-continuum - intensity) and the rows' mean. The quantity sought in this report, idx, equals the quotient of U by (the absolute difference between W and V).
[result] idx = 2.93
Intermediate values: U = 0.48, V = 0.62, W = 0.79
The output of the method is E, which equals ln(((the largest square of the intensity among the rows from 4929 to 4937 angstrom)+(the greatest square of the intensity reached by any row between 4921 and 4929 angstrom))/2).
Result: 4.910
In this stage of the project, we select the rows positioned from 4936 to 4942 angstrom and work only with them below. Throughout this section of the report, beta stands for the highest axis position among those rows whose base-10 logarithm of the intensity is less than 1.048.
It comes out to 4938.77 angstrom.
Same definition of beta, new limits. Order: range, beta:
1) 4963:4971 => 4968.43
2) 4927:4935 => 4933.09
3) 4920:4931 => 4930.82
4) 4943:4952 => 4950.16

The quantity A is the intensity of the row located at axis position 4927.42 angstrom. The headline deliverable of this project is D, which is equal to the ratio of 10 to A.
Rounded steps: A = 9.9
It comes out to 1.01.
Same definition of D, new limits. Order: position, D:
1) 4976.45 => 0.89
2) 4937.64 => 0.88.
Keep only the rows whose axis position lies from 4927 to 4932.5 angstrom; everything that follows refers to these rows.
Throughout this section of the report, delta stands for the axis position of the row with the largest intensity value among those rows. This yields 4931.96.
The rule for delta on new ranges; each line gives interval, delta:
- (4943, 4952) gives 4944.46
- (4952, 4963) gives 4952.44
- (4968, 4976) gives 4971.86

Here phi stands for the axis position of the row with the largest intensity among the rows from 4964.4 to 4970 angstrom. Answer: 4965.00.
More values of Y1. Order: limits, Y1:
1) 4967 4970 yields 11.2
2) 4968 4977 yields 9.5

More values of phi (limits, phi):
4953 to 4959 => 4954.72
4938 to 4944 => 4941.05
